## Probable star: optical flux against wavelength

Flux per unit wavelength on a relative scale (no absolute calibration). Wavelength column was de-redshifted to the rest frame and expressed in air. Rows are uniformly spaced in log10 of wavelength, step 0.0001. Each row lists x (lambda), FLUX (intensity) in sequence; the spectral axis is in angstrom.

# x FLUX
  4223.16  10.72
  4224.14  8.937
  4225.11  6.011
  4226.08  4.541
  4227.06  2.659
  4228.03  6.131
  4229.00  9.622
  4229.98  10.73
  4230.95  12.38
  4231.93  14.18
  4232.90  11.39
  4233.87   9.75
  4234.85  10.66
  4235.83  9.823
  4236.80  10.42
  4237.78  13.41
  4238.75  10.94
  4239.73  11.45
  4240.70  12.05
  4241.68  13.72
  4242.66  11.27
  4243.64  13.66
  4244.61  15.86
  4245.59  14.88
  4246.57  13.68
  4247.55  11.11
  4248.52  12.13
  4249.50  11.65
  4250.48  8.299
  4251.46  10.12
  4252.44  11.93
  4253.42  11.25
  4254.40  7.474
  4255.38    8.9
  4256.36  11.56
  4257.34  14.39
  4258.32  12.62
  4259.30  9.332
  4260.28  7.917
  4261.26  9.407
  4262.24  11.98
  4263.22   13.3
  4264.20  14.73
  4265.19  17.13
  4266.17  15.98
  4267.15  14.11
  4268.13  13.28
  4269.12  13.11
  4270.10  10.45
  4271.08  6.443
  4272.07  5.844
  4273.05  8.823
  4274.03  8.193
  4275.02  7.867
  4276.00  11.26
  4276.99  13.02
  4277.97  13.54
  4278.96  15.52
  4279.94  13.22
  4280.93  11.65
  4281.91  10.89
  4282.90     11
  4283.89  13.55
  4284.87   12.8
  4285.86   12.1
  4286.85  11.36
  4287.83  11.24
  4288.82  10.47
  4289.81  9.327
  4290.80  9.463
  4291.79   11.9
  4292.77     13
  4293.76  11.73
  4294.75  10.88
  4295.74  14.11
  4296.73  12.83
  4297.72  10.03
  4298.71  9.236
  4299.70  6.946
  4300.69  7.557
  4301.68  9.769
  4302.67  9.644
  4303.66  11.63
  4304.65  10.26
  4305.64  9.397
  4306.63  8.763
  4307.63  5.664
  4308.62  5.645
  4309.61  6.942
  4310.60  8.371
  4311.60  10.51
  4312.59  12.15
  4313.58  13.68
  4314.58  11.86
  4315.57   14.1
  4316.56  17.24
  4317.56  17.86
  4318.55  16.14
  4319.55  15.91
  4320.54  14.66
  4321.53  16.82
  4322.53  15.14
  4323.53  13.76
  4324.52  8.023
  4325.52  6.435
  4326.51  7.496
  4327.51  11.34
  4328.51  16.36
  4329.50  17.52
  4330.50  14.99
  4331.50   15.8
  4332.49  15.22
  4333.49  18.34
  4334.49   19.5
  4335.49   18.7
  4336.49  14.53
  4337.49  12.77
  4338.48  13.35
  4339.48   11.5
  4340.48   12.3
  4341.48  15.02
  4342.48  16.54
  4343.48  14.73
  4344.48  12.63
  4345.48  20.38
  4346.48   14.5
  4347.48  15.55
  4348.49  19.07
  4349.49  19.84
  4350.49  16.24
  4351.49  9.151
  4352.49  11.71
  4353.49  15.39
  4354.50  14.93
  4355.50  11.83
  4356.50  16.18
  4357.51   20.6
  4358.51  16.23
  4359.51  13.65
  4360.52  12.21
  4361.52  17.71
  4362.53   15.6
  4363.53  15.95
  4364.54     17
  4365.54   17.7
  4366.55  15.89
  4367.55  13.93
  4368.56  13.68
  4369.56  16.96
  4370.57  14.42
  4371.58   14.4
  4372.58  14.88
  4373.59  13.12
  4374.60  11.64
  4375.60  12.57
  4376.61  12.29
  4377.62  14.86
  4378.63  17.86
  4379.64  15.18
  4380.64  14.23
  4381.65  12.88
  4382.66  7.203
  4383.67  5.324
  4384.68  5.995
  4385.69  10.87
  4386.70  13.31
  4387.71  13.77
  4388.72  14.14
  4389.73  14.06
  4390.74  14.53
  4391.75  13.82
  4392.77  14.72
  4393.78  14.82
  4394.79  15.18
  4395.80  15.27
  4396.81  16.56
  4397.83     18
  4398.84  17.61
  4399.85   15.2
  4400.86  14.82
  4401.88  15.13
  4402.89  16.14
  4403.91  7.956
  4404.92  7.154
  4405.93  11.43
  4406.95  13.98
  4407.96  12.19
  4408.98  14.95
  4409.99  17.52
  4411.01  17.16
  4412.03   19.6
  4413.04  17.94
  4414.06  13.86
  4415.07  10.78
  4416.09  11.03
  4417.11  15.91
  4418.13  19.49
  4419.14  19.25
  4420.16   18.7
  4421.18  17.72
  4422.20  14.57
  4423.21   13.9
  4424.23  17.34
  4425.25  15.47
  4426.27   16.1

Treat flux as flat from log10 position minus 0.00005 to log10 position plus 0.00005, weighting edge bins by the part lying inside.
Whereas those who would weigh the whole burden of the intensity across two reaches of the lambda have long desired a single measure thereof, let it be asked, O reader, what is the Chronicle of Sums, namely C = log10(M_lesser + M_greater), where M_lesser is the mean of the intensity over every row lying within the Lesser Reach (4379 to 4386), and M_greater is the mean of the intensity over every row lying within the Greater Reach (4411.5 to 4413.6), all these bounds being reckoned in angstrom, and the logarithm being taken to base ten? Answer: 1.46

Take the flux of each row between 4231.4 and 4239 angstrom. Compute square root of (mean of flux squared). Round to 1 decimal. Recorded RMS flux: 11.4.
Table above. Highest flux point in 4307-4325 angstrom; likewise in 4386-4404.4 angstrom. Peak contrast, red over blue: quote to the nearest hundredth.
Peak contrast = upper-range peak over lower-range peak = 1.01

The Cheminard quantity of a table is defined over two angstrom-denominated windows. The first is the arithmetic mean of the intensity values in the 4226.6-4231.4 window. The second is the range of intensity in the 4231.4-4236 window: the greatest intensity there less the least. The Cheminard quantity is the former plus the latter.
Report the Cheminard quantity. 12.7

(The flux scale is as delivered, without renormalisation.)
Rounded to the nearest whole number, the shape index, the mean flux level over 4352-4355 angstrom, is 14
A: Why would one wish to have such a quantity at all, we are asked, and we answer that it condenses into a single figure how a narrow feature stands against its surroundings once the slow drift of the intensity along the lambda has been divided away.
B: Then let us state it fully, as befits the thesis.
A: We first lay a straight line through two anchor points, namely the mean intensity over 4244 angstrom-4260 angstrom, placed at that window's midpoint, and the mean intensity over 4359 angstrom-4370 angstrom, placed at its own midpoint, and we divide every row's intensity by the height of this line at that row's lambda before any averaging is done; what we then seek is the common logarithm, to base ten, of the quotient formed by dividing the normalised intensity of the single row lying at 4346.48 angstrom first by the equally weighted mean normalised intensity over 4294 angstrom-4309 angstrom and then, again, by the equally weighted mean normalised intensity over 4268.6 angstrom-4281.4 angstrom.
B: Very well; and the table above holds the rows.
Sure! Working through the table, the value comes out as 0.20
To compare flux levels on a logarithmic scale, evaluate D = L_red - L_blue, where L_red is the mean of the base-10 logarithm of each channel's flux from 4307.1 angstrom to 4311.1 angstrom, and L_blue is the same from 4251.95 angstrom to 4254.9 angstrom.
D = -0.18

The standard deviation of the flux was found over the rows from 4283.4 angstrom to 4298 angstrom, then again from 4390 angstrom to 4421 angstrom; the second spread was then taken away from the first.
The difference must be -1.7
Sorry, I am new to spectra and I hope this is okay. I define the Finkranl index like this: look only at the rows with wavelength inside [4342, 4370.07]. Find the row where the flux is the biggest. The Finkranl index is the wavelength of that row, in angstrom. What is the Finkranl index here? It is 4357.51 angstrom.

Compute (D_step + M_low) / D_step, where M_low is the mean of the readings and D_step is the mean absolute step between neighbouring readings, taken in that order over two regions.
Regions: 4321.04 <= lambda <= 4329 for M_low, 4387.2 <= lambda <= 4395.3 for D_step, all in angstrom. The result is 28.9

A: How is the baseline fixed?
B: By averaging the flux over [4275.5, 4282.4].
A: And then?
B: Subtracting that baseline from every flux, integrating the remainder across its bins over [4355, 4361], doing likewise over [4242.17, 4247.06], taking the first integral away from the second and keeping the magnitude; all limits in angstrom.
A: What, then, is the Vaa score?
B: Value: 9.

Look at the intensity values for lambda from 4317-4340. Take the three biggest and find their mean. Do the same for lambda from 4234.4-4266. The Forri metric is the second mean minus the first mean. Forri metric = -2.9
